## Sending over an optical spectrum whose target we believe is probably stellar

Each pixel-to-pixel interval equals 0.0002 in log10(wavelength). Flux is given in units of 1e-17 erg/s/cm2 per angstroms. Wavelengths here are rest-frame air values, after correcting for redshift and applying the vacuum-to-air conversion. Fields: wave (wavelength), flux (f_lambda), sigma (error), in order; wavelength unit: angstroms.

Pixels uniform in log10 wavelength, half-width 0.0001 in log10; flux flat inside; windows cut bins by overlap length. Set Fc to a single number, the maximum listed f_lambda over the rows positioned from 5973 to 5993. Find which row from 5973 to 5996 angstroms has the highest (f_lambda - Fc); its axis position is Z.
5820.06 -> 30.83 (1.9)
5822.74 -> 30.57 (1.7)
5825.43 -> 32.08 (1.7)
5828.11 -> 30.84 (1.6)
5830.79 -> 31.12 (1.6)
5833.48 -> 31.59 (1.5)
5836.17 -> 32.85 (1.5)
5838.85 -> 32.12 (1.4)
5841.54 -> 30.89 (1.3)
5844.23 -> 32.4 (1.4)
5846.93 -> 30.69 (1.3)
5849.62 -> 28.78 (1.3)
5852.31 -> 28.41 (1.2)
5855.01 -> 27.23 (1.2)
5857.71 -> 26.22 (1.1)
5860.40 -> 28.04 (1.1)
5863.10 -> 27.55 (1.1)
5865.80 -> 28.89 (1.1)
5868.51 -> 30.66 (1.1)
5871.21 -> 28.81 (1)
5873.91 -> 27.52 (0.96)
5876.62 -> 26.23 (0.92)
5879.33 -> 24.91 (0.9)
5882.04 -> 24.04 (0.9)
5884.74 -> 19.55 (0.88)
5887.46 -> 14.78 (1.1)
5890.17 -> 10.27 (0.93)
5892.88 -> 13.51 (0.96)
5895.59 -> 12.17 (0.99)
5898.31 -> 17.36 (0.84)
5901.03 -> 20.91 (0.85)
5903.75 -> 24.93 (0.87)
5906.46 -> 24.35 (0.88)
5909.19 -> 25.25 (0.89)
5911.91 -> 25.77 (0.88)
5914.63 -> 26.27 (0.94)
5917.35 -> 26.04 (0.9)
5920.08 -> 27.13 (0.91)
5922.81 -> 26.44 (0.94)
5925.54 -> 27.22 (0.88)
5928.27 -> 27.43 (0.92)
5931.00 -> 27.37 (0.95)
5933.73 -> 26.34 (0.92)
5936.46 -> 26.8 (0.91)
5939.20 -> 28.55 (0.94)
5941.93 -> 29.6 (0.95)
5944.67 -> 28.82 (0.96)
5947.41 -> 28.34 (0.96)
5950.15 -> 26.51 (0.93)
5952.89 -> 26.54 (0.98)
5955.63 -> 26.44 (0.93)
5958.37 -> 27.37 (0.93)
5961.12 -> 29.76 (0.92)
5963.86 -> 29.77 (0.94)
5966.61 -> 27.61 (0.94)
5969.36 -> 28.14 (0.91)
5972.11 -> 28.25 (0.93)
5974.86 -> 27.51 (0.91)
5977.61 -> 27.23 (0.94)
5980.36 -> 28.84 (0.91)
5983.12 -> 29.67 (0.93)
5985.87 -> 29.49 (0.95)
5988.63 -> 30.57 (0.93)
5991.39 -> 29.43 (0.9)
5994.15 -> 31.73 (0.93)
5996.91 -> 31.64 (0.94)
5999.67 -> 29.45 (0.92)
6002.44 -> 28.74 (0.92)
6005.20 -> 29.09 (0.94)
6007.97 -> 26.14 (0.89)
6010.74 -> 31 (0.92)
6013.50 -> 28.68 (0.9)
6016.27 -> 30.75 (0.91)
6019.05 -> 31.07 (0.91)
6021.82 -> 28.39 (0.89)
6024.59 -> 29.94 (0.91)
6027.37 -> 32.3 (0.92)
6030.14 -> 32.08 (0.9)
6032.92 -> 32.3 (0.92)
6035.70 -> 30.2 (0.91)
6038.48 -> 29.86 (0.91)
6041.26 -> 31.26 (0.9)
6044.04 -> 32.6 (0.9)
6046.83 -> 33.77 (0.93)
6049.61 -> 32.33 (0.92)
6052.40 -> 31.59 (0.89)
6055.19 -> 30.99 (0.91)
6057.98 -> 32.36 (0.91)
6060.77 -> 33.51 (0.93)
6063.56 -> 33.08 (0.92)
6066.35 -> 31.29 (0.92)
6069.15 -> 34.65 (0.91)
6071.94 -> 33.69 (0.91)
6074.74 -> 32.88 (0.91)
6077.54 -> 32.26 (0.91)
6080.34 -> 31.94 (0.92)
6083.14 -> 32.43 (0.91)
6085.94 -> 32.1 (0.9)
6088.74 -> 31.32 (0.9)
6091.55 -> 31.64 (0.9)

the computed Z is 5994.15 angstroms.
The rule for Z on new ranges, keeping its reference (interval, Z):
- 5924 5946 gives 5941.93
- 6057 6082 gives 6069.15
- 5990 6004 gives 5994.15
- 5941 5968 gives 5963.86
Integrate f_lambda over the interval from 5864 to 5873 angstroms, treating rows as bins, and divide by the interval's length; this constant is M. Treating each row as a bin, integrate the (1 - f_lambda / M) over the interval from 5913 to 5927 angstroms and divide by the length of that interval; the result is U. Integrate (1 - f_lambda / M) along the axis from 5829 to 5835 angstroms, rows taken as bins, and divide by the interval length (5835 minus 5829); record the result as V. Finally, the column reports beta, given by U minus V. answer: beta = 0.2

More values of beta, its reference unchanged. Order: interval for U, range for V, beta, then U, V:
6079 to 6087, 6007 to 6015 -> -0.1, -0.10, 0.02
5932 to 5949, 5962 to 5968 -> 0.0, 0.04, 0.02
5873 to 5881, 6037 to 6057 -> 0.2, 0.11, -0.09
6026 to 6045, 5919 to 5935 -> -0.2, -0.08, 0.08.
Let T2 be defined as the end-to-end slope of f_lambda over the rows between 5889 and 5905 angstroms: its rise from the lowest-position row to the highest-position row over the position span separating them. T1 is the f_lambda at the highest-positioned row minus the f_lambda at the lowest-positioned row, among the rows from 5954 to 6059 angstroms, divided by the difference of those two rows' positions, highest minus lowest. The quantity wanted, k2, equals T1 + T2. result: 1.14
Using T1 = 0.06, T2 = 1.08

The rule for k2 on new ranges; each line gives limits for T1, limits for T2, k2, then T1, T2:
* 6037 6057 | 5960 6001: 0.06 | 0.07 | -0.01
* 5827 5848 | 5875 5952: 0.00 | -0.01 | 0.00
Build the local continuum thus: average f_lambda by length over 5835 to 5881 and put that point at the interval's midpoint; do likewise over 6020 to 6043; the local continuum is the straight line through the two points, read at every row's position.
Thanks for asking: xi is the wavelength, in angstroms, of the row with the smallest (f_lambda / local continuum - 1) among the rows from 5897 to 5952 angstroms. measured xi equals 5898.31 angstroms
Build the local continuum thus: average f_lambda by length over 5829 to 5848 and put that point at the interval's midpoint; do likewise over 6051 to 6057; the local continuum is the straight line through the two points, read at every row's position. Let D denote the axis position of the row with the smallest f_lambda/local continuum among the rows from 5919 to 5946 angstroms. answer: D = 5933.73 angstroms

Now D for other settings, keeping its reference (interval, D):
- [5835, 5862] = 5857.71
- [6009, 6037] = 6021.82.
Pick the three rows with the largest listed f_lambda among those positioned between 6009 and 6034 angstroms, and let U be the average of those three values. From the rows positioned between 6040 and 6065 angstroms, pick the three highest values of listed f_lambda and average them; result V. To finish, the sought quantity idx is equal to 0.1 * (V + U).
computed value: 6.6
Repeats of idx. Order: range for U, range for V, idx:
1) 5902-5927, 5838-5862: 5.9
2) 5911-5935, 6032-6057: 6.0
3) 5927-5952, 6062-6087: 6.3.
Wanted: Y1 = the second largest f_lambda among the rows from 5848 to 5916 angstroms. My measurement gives 28.89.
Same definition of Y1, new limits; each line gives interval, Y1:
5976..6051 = 32.6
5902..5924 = 26.44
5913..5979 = 29.76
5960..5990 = 29.77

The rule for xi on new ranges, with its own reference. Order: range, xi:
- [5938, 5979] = 5955.63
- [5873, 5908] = 5890.17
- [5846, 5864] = 5857.71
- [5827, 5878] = 5876.62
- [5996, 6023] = 6007.97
